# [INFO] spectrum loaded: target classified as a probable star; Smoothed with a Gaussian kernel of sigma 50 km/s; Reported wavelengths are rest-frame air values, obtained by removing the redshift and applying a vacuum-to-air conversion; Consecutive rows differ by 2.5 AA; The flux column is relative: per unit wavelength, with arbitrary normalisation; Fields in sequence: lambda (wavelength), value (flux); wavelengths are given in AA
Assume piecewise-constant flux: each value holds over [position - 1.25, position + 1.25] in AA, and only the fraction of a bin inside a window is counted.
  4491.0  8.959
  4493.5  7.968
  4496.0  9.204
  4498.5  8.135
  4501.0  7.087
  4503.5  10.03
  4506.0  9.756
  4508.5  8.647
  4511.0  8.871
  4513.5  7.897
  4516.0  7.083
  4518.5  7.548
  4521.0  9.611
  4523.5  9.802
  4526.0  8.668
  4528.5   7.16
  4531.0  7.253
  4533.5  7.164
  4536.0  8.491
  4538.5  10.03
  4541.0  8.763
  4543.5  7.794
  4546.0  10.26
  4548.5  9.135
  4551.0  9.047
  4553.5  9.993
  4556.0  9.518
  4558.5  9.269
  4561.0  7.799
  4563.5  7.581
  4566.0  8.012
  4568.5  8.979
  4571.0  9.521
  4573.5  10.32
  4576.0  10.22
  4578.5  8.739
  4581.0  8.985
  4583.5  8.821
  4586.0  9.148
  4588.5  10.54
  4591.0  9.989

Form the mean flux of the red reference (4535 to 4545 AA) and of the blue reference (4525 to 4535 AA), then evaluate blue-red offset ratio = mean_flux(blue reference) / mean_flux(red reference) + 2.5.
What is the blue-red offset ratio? 3.36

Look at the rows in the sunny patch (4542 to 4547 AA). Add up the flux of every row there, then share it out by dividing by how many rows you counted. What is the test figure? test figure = 9.0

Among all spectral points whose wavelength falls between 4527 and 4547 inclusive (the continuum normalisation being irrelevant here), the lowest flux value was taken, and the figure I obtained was 7.16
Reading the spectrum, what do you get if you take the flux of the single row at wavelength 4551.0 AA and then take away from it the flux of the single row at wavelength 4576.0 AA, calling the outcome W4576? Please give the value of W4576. -1.2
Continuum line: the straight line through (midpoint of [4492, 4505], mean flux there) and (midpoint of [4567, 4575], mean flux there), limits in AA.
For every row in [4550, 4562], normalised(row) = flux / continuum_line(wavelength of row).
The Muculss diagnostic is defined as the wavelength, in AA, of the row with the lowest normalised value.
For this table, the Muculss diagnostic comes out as 4561.0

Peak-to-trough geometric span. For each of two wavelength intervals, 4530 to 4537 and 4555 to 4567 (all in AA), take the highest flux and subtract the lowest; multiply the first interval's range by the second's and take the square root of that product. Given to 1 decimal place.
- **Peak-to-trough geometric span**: 1.6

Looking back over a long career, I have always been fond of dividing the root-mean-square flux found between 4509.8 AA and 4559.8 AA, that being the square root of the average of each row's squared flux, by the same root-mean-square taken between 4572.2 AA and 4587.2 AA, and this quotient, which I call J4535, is 0.929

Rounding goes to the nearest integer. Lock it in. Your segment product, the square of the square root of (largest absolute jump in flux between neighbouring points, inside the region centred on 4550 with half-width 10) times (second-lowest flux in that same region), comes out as 22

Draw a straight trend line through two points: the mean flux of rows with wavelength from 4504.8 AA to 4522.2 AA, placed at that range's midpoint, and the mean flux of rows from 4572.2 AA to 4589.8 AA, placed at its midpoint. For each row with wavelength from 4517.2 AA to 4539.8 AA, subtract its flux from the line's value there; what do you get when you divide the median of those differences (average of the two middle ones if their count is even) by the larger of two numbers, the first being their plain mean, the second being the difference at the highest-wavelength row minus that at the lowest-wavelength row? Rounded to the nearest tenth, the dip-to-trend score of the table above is 1.1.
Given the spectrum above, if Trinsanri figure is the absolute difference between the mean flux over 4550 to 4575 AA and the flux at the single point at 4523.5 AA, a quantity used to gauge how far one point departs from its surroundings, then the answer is 0.8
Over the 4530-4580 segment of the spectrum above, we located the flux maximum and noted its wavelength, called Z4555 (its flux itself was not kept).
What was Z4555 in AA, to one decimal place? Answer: 4573.5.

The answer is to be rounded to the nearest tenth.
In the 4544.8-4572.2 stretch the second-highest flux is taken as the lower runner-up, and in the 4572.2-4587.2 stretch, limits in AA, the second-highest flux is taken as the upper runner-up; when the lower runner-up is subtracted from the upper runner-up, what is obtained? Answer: 0.2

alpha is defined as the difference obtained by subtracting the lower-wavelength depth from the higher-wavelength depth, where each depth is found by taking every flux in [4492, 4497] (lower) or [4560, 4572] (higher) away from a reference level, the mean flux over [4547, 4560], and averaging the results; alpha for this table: 0.2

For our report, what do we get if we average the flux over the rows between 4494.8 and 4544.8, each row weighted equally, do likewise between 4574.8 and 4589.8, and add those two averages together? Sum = 17.9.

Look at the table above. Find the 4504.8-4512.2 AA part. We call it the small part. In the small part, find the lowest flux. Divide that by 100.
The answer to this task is 0.086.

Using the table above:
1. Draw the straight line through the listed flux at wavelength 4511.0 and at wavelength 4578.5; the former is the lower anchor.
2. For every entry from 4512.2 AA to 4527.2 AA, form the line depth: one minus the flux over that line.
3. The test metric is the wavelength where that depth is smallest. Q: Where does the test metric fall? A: 4523.5 AA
